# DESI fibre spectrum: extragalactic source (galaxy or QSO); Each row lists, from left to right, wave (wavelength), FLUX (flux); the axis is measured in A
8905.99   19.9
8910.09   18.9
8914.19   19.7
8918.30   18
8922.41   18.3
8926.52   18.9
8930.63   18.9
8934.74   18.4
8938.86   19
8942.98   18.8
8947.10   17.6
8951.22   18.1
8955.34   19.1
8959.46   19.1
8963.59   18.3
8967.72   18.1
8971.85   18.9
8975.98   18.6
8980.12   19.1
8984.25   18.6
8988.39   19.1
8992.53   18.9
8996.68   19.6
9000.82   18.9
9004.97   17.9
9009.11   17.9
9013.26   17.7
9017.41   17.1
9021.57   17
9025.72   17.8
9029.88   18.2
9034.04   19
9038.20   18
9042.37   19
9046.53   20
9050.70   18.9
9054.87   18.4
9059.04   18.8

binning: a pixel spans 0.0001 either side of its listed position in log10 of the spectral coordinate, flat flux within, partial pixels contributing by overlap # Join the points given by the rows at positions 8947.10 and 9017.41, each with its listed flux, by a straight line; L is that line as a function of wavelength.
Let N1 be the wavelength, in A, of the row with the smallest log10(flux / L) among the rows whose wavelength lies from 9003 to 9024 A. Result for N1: 9021.57 A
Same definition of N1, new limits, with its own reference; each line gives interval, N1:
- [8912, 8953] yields 8947.10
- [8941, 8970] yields 8947.10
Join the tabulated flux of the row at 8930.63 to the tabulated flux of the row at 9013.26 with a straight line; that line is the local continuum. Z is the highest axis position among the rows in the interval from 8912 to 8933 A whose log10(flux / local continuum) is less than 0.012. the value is 8930.63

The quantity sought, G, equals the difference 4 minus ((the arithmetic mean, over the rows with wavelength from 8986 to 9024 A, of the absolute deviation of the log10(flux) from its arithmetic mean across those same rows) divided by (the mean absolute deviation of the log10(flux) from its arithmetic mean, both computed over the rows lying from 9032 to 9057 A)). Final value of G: 2.2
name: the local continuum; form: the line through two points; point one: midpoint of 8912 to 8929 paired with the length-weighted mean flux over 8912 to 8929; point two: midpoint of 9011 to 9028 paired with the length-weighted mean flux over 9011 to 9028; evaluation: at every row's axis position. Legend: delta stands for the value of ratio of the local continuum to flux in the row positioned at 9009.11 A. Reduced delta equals 0.98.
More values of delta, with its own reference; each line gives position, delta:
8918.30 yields 1.04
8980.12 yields 0.94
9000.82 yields 0.93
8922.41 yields 1.02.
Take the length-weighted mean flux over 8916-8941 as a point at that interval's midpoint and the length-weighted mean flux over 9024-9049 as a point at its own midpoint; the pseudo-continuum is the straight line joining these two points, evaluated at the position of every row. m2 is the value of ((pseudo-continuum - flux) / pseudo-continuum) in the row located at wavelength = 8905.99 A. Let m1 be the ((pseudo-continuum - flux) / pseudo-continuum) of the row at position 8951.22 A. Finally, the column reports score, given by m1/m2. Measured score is -0.4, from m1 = 0.027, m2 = -0.072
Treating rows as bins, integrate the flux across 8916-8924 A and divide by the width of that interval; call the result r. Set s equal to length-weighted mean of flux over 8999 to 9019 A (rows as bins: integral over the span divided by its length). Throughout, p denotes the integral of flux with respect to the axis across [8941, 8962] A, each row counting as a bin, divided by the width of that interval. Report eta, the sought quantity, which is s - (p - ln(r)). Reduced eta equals 2.27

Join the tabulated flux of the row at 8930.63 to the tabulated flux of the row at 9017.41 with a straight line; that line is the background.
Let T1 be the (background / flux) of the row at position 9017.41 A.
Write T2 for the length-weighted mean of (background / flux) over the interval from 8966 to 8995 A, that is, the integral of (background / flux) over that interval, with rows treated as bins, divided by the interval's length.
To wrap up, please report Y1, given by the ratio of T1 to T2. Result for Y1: 1.05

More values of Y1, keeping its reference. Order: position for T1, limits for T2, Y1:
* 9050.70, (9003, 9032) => 0.90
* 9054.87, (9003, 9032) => 0.92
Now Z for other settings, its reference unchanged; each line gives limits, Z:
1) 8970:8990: 8984.25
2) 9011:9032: 9025.72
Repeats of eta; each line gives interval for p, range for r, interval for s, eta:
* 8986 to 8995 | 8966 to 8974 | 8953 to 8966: 2.73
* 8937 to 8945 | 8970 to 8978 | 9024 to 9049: 2.72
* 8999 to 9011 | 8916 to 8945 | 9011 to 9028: 2.11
